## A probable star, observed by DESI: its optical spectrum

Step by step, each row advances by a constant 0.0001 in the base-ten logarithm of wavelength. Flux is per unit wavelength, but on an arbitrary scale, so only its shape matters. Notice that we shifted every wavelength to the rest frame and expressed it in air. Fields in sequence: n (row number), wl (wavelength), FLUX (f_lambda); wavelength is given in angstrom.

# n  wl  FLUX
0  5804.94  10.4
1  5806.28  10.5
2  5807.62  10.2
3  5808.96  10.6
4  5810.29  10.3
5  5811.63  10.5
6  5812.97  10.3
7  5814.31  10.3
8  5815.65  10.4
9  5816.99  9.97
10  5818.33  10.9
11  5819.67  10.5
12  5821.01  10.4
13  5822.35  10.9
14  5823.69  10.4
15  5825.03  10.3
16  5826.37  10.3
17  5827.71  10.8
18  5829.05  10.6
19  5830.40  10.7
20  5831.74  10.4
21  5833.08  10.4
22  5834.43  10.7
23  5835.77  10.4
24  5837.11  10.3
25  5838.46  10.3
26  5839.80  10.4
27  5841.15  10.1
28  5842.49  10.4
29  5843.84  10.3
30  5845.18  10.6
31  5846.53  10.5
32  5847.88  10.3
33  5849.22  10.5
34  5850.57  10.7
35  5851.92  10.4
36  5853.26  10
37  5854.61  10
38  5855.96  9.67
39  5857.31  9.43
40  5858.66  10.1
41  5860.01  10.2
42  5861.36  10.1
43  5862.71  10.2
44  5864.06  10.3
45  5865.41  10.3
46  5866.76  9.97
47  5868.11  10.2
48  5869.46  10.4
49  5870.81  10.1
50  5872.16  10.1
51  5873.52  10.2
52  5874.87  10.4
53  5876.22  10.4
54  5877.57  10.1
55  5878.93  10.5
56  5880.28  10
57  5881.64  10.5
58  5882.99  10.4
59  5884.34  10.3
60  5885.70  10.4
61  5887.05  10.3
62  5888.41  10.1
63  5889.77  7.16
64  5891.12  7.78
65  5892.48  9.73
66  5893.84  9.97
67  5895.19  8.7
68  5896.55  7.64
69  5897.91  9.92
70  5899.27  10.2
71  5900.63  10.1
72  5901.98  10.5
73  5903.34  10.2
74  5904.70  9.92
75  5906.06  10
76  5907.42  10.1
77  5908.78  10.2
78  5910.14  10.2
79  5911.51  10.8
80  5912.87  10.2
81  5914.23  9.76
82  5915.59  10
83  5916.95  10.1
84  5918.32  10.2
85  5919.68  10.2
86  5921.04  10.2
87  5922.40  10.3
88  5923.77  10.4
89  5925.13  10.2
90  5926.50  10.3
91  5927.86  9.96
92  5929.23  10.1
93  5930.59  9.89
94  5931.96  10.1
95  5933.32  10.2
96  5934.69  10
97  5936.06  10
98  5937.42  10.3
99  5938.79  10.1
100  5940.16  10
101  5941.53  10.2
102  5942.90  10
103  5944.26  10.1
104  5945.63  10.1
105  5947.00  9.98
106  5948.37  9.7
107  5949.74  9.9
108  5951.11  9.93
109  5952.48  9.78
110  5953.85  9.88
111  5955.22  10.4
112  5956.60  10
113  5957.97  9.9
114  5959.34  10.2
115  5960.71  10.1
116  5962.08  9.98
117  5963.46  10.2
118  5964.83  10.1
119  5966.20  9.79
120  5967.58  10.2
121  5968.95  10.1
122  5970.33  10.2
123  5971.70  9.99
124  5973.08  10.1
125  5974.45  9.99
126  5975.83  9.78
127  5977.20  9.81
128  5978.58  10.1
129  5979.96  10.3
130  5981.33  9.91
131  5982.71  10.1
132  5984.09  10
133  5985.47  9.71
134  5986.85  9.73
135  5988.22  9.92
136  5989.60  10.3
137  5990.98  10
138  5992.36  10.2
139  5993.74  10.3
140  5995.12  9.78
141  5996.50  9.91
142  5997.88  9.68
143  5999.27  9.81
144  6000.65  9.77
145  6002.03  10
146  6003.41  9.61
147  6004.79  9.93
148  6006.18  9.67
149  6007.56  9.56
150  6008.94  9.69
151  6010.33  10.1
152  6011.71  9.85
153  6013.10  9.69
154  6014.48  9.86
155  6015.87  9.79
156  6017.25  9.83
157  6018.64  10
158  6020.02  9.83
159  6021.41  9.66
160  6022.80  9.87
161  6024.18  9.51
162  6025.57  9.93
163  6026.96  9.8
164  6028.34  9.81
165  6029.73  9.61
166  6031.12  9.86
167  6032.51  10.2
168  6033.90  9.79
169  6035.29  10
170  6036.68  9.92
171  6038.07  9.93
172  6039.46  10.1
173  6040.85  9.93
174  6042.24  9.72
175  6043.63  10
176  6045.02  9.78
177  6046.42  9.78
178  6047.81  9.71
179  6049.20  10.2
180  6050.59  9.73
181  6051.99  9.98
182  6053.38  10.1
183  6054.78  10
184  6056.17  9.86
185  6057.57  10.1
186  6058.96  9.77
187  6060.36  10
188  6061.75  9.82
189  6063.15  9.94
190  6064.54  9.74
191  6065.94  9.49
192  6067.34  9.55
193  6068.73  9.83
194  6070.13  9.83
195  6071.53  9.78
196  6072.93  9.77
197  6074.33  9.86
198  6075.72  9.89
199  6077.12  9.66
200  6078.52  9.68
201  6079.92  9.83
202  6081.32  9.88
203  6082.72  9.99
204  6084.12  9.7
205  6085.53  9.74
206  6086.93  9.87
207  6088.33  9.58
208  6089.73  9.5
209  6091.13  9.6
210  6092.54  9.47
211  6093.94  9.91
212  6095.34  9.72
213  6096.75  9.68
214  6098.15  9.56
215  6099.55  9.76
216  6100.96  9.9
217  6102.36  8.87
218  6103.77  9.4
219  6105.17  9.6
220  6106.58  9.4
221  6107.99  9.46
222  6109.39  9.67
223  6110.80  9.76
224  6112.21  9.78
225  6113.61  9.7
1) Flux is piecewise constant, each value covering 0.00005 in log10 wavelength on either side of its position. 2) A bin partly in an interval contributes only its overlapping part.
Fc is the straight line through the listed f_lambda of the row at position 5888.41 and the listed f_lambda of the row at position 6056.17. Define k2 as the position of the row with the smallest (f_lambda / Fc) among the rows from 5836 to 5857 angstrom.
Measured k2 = 5855.96 angstrom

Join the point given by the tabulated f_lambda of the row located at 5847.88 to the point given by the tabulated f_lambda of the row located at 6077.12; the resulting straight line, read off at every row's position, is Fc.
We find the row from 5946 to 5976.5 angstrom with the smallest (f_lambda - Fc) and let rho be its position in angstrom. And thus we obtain 5948.37 angstrom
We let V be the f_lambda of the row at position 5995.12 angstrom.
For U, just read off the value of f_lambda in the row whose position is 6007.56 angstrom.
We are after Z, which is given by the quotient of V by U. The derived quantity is 1.023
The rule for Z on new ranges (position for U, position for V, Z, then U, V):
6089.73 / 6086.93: 1.039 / 9.5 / 9.87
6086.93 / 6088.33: 0.971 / 9.87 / 9.58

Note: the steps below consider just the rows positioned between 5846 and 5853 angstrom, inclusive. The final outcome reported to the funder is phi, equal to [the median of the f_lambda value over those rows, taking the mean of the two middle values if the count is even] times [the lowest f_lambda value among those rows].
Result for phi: 108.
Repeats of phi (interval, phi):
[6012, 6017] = 95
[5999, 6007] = 94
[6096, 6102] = 93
